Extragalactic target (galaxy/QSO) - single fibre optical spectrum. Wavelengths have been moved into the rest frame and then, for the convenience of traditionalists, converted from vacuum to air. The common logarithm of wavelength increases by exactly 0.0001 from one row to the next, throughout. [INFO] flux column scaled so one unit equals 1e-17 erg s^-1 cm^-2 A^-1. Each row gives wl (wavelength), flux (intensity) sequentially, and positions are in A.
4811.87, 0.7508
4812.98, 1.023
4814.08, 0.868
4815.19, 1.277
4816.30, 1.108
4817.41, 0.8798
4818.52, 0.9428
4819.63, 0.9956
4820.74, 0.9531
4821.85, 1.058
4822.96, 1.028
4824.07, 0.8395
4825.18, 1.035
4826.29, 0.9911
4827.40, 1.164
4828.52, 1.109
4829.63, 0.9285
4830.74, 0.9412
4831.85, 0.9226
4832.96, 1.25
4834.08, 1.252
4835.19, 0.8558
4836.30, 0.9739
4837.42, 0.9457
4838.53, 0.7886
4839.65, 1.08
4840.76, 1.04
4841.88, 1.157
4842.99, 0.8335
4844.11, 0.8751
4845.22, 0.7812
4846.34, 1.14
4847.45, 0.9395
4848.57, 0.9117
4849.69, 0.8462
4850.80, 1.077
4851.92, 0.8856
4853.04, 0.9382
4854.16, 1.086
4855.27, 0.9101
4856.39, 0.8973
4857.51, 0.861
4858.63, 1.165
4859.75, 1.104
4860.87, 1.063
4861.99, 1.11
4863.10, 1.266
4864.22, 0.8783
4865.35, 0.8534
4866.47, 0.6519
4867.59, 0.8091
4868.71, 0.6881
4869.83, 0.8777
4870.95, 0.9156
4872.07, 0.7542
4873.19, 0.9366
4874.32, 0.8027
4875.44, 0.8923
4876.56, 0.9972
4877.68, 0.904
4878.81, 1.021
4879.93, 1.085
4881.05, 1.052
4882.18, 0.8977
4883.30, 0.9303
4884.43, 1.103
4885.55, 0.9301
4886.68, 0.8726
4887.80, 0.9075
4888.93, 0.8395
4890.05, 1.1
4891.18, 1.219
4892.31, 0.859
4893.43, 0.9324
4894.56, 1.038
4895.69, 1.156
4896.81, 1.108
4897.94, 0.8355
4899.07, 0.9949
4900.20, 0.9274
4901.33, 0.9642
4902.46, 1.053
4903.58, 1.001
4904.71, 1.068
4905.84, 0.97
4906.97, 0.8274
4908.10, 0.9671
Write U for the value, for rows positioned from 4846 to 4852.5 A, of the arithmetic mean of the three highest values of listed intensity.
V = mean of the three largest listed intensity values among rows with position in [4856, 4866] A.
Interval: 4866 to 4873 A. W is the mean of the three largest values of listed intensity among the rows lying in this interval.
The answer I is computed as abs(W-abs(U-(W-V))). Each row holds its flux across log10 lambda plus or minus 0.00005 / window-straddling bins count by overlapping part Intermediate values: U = 1.05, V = 1.18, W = 0.87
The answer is 0.50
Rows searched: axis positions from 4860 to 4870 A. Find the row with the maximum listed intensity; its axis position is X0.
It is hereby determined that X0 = 4863.10 A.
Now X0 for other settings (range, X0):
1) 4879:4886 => 4884.43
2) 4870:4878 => 4876.56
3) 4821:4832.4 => 4827.40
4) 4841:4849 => 4841.88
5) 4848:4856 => 4854.16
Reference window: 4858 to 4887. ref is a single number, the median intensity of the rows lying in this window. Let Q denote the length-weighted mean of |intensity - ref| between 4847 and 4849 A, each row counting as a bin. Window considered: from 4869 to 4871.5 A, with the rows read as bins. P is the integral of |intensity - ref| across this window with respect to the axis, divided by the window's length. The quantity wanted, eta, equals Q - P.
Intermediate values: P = 0.05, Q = 0.01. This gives -0.03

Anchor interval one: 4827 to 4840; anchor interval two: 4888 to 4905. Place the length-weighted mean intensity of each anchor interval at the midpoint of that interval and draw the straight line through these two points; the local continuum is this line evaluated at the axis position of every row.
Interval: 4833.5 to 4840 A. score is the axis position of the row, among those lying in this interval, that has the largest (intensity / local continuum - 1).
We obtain 4834.08 A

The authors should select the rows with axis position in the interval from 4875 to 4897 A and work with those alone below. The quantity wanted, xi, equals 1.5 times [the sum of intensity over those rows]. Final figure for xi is 30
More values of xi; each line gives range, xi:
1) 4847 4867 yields 26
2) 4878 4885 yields 9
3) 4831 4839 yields 10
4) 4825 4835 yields 14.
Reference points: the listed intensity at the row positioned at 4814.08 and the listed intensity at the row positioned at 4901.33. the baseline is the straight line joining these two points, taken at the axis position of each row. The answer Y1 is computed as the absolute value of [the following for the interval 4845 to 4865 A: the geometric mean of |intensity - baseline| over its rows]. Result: 0.06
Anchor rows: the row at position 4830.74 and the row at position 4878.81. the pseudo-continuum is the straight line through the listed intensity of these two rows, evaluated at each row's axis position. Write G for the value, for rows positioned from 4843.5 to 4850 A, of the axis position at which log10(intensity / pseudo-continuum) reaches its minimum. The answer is 4845.22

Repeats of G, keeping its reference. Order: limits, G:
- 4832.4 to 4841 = 4838.53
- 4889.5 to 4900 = 4897.94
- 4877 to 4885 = 4882.18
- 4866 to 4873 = 4866.47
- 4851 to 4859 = 4857.51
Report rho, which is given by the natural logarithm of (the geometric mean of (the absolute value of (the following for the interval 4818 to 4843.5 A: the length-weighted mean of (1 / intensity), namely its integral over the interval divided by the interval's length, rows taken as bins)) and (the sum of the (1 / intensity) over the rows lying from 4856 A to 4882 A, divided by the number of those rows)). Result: 0.050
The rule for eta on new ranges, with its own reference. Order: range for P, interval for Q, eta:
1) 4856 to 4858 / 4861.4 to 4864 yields 0.19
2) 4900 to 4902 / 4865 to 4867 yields 0.15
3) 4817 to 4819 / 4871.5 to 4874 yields 0.06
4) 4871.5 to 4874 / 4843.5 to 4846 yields 0.01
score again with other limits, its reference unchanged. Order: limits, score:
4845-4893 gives 4863.10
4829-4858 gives 4834.08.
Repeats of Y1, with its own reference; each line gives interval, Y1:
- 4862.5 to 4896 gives 0.07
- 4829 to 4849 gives 0.08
